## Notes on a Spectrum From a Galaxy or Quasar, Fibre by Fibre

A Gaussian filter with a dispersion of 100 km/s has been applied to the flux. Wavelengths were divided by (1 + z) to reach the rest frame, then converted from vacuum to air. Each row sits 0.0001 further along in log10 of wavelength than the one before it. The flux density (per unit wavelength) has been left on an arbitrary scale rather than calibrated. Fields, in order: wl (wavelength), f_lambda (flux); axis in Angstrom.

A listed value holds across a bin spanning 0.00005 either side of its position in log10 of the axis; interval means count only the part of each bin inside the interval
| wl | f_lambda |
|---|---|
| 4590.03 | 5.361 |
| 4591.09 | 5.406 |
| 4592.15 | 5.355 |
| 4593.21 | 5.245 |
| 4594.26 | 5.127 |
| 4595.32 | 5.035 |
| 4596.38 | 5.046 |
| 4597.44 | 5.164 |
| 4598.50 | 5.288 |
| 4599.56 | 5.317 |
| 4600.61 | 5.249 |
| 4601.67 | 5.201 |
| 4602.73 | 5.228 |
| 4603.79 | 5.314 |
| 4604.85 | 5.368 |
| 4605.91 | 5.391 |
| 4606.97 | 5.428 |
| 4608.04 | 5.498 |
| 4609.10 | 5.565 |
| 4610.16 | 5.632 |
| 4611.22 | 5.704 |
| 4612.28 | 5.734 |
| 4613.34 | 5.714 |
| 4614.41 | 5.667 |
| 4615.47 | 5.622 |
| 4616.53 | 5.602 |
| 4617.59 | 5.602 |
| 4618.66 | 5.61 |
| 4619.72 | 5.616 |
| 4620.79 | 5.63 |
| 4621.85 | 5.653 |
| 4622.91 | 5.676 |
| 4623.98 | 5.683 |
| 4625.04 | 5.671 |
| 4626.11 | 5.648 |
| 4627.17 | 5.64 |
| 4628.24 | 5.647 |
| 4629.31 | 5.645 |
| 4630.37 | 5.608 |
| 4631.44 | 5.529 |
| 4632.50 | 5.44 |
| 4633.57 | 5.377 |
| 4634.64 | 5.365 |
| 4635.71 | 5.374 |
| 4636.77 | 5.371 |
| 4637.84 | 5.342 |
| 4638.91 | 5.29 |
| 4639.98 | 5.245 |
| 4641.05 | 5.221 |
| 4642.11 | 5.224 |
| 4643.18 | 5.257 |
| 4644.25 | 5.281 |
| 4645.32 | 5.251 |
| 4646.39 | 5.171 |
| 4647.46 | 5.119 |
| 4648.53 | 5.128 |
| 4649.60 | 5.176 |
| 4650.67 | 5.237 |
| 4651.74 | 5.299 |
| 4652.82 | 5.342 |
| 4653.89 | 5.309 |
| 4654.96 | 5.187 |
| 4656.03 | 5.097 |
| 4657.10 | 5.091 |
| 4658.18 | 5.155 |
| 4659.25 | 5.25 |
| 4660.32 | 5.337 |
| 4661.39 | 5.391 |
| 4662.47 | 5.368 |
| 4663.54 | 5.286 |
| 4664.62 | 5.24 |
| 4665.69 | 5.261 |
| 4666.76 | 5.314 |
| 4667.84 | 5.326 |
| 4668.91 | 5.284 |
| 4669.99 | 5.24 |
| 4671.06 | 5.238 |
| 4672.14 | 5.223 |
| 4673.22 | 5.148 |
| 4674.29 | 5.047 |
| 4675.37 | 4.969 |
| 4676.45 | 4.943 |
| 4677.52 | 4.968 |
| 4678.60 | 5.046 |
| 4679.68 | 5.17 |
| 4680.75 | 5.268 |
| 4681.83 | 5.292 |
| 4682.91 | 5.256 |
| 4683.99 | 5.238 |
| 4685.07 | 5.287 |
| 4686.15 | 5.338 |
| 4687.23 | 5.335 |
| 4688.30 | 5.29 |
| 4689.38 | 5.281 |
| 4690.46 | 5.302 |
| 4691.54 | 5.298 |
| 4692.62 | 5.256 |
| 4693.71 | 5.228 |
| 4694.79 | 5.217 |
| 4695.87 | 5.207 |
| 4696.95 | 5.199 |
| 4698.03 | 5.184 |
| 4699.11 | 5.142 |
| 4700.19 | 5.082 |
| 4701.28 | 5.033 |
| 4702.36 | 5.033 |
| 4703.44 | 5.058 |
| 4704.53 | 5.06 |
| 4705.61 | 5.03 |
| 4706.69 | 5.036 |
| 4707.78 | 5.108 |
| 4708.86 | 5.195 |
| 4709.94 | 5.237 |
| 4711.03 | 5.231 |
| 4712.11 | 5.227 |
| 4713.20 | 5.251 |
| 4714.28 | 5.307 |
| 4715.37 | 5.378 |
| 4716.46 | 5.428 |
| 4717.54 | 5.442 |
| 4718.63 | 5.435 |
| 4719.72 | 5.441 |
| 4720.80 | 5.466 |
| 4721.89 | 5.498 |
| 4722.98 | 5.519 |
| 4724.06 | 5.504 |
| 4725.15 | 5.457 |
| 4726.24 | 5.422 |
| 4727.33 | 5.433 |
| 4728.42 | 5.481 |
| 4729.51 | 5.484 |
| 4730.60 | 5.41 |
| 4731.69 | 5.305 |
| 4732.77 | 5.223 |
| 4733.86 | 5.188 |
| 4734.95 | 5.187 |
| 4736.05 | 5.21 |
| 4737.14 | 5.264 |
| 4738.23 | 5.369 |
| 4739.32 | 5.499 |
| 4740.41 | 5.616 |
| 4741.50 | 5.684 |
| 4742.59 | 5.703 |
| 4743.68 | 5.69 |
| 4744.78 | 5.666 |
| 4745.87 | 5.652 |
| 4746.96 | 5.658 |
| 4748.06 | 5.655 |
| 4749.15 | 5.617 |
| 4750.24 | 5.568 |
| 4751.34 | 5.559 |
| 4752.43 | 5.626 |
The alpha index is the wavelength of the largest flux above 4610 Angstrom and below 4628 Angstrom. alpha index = 4612.28 Angstrom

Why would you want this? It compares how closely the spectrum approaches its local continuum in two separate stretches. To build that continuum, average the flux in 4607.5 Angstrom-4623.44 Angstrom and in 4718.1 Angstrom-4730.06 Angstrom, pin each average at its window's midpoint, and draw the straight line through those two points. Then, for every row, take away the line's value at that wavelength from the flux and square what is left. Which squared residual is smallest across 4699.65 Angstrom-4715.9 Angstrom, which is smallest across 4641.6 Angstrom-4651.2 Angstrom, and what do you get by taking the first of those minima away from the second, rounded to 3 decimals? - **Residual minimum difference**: 0.085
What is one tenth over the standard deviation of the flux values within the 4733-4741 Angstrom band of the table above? 0.6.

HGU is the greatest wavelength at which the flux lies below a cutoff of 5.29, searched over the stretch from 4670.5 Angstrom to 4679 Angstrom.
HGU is 4678.60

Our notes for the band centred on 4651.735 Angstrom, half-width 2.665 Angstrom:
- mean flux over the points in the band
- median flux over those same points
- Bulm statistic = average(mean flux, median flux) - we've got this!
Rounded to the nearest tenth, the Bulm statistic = 5.3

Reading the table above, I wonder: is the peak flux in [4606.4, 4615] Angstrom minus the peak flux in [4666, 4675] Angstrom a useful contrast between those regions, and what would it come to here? 0.41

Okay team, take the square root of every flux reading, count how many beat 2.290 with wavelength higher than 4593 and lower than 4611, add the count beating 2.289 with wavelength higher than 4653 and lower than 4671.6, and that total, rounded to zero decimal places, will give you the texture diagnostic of 23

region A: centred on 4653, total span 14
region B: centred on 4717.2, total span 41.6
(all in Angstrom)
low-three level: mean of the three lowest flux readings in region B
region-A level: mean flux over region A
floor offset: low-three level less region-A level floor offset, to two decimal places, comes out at -0.17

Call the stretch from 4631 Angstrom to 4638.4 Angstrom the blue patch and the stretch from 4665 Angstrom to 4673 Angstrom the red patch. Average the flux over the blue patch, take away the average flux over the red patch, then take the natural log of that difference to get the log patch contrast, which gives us -2.0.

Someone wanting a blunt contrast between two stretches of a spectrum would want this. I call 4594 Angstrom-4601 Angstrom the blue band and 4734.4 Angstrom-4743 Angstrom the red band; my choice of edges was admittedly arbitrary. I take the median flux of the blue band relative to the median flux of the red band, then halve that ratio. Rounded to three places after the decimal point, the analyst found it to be 0.475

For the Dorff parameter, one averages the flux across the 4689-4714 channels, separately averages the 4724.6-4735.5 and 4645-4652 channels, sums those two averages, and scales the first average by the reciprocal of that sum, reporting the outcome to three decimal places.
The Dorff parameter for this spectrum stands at 0.490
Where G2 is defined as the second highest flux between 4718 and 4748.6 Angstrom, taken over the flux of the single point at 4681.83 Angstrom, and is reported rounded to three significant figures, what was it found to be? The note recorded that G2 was 1.08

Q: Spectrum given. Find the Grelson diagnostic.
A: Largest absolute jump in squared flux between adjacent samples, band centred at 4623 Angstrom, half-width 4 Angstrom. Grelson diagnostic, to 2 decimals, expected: 0.26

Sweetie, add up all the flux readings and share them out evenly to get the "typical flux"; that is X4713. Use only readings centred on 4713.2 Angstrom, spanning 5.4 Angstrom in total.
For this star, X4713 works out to 5.28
